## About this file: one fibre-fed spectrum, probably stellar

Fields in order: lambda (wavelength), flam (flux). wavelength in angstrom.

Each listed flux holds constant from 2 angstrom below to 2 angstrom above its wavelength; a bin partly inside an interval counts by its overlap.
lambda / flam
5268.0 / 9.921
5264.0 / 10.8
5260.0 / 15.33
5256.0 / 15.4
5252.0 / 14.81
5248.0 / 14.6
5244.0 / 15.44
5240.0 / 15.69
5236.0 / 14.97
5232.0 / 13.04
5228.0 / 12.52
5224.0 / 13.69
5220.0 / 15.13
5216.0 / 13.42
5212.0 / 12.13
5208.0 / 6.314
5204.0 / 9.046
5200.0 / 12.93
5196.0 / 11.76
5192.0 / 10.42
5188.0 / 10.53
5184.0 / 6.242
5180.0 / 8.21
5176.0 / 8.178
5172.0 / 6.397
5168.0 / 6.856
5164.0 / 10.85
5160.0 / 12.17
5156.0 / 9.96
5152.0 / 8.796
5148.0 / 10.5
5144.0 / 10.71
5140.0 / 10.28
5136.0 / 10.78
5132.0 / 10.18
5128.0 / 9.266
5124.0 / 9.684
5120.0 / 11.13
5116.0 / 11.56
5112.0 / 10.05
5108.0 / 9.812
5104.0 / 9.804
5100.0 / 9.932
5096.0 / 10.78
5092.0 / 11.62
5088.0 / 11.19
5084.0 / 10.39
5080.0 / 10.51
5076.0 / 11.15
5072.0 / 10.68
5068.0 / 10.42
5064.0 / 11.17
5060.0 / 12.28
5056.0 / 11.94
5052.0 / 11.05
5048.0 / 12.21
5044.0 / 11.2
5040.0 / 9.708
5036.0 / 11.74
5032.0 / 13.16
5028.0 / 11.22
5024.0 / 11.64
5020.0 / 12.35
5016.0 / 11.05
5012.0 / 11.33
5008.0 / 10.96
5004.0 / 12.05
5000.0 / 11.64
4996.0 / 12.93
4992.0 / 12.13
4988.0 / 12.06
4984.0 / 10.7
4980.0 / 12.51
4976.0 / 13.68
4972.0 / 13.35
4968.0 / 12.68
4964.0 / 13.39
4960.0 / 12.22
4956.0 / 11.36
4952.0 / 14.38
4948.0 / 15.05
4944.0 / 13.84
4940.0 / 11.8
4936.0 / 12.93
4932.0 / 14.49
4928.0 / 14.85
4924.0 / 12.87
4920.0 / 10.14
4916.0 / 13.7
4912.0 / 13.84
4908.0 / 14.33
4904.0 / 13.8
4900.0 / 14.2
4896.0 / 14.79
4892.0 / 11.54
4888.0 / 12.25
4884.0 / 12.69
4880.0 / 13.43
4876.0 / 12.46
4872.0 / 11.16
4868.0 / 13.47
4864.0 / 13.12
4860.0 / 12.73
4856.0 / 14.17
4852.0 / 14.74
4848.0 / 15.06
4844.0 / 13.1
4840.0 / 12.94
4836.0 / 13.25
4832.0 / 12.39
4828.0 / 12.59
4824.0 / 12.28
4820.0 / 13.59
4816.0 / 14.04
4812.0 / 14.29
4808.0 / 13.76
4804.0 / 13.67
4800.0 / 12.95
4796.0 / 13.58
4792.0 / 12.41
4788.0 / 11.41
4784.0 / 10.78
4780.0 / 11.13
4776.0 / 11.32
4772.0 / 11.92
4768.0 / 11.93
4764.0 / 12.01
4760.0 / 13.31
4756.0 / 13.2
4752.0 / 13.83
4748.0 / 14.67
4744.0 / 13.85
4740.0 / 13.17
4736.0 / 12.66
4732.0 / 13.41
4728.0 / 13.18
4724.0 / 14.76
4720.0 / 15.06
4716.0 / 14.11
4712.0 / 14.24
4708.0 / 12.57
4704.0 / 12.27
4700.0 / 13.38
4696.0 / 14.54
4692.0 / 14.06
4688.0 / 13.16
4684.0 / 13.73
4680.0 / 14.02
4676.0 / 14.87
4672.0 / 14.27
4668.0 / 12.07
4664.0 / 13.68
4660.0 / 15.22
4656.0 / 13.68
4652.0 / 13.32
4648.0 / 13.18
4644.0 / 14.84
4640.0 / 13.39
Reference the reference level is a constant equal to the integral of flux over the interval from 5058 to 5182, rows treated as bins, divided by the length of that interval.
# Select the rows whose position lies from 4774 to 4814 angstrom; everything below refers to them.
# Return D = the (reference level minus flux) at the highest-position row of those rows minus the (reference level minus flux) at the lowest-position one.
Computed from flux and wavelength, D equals -3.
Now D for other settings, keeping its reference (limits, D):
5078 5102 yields 1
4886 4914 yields -2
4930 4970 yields 2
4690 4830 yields 1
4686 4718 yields -1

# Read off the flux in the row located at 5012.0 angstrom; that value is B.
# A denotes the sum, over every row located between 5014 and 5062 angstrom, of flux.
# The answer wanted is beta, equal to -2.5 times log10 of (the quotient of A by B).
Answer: -2.7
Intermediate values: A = 140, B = 11.33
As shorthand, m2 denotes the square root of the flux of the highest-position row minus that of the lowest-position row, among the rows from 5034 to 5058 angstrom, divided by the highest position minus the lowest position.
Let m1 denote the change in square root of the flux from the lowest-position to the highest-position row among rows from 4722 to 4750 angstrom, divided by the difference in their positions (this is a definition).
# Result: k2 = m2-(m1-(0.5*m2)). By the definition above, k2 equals 0.003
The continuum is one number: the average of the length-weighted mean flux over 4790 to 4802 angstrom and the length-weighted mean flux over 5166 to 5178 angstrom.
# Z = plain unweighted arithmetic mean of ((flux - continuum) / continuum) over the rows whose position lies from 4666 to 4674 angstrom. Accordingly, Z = 0.31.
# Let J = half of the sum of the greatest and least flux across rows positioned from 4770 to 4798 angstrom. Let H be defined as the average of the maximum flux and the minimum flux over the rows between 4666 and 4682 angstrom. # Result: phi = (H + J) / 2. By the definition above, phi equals 12.8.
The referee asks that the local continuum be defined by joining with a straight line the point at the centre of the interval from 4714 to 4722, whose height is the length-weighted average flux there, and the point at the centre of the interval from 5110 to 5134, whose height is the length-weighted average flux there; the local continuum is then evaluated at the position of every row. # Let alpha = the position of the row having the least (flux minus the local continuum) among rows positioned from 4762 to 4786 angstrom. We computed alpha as 4784.0 angstrom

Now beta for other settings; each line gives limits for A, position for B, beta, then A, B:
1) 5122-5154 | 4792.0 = -2.0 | 80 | 12.41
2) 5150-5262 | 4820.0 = -3.4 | 325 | 13.59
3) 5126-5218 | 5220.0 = -2.9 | 226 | 15.13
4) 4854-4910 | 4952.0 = -2.8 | 184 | 14.38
